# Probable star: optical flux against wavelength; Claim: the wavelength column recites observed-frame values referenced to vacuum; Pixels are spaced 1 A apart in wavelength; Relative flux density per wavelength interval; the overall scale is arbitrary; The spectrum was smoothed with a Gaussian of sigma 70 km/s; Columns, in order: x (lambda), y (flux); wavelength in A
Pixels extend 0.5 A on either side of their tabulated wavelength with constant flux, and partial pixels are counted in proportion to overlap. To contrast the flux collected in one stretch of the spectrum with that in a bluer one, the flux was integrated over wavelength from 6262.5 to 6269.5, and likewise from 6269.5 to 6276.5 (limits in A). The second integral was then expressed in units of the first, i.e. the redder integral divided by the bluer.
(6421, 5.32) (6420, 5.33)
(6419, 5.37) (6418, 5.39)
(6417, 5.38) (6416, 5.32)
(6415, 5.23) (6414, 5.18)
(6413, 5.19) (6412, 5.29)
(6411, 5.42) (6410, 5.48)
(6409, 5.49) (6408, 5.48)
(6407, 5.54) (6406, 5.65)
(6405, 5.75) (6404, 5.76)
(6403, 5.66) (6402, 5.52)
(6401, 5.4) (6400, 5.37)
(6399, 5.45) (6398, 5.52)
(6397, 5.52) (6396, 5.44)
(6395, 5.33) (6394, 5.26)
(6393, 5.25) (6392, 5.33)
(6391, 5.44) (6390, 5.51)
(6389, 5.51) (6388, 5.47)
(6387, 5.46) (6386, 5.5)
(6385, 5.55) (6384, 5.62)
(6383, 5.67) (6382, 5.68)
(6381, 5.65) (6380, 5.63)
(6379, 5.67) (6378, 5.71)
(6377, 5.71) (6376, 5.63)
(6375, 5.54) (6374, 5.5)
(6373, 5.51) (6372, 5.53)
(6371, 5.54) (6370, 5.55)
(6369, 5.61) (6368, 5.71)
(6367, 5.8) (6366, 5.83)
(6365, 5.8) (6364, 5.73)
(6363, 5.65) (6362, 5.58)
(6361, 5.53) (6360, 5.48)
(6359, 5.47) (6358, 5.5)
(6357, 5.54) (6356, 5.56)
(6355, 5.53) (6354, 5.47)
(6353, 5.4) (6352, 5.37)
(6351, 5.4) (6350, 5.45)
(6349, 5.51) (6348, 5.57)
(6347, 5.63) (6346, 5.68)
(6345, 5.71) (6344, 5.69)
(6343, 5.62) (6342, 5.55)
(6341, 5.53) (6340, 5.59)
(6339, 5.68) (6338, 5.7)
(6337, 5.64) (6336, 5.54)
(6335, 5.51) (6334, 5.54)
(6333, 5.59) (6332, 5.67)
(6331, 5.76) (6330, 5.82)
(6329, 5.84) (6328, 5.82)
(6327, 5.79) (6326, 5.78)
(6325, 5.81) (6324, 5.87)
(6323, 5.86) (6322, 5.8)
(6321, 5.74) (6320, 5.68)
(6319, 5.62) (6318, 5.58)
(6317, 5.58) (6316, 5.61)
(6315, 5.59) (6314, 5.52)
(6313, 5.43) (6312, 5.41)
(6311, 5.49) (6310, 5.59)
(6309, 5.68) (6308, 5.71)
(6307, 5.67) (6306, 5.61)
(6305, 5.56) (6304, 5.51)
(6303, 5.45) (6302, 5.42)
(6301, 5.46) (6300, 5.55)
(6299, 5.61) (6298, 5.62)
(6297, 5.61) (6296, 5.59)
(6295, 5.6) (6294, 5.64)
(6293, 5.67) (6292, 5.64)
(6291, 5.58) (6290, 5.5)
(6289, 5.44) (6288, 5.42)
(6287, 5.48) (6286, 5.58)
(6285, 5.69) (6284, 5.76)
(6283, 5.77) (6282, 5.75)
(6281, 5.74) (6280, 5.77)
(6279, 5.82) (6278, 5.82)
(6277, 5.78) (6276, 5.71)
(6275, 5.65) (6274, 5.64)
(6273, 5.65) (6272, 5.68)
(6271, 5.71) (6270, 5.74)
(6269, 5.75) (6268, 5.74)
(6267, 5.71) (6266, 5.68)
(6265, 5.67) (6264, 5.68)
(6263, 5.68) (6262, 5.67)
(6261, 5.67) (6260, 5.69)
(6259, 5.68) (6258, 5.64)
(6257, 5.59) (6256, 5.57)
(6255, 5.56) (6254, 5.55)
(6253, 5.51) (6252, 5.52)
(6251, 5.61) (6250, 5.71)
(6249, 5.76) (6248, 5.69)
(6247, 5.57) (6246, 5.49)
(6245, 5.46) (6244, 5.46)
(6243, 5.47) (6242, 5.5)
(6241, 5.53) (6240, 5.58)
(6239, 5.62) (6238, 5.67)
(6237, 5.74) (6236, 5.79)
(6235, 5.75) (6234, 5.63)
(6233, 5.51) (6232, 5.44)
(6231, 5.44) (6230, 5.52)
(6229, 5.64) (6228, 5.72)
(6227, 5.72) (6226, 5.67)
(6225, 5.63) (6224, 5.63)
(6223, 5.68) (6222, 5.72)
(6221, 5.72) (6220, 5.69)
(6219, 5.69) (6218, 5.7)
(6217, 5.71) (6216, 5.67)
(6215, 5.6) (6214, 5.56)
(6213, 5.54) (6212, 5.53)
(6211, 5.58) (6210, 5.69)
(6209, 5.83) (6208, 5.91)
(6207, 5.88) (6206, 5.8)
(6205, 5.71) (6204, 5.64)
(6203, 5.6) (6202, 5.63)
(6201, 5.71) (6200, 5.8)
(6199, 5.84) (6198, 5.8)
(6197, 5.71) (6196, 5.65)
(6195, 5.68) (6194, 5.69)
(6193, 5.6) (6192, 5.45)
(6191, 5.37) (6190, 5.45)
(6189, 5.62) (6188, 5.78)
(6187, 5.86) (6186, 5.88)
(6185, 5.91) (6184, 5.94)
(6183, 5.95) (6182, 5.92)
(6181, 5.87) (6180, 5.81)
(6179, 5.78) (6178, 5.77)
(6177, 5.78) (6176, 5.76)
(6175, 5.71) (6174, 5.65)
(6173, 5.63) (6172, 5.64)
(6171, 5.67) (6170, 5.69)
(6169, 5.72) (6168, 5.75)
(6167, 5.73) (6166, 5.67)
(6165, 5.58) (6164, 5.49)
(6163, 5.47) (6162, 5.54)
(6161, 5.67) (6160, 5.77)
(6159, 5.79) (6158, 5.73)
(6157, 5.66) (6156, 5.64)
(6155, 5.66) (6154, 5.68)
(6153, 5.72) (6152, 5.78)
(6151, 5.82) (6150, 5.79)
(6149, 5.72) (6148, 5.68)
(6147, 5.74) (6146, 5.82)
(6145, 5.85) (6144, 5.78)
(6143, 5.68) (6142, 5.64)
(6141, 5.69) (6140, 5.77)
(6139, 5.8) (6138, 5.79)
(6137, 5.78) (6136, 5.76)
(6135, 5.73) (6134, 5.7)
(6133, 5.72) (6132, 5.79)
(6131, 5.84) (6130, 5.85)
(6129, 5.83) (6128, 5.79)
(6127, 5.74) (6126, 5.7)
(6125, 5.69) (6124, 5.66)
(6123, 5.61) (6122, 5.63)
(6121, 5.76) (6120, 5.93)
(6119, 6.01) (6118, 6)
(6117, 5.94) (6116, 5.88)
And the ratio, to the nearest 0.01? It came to 1.00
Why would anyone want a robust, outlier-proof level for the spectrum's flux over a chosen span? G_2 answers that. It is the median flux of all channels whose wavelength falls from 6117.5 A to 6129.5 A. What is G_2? 5.75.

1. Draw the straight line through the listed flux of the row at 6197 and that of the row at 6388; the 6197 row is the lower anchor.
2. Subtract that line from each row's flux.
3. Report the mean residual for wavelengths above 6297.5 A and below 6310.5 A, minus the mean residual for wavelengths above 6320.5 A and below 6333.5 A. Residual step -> -0.24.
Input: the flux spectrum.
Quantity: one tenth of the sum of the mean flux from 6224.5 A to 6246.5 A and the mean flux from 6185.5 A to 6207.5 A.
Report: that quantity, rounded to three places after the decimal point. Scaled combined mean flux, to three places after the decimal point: 1.128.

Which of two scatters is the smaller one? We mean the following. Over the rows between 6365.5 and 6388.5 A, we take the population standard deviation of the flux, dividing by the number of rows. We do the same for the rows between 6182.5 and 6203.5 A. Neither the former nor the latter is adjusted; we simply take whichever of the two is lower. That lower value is 0.10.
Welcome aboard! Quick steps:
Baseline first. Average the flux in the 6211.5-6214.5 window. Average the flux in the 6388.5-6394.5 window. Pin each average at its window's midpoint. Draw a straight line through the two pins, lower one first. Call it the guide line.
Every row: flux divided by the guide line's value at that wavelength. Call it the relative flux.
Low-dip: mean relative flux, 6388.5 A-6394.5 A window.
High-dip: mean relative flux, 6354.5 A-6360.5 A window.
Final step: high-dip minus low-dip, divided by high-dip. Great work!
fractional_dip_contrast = 0.018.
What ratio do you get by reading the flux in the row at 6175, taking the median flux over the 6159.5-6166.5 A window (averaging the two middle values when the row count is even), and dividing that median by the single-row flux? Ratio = 0.98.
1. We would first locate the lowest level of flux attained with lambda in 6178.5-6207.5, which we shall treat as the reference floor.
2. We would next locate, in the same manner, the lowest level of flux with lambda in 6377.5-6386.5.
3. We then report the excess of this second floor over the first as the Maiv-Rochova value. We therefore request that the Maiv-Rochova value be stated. 0.13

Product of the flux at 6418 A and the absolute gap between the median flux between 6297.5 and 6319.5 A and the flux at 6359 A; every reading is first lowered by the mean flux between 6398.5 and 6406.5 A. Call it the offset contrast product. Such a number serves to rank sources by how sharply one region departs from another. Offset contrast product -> -0.020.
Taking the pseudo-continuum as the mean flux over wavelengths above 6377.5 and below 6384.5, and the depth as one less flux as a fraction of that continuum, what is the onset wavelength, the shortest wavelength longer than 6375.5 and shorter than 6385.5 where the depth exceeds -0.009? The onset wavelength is 6376 A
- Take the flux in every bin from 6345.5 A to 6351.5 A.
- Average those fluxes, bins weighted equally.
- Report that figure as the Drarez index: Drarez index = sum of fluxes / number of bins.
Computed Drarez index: 5.54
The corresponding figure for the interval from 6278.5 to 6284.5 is 5.77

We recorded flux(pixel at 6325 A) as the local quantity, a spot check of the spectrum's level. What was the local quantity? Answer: 5.81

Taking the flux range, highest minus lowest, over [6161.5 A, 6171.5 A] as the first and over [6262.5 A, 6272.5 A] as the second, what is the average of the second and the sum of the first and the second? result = 0.22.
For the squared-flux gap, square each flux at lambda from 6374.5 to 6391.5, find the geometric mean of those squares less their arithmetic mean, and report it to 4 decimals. -0.0160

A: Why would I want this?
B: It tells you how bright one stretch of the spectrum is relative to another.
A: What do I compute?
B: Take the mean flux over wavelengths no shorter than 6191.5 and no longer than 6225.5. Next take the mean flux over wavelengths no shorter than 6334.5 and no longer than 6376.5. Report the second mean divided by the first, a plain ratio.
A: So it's 0.98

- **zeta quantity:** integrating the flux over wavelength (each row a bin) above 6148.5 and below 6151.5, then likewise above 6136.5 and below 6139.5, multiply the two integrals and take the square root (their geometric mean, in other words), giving 17.3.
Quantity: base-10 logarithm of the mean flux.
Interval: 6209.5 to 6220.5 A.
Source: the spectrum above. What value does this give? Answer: 0.751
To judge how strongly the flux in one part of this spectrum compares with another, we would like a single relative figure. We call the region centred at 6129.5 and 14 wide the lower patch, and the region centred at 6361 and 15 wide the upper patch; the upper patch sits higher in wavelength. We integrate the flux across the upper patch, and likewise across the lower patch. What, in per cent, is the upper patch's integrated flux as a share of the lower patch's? 105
